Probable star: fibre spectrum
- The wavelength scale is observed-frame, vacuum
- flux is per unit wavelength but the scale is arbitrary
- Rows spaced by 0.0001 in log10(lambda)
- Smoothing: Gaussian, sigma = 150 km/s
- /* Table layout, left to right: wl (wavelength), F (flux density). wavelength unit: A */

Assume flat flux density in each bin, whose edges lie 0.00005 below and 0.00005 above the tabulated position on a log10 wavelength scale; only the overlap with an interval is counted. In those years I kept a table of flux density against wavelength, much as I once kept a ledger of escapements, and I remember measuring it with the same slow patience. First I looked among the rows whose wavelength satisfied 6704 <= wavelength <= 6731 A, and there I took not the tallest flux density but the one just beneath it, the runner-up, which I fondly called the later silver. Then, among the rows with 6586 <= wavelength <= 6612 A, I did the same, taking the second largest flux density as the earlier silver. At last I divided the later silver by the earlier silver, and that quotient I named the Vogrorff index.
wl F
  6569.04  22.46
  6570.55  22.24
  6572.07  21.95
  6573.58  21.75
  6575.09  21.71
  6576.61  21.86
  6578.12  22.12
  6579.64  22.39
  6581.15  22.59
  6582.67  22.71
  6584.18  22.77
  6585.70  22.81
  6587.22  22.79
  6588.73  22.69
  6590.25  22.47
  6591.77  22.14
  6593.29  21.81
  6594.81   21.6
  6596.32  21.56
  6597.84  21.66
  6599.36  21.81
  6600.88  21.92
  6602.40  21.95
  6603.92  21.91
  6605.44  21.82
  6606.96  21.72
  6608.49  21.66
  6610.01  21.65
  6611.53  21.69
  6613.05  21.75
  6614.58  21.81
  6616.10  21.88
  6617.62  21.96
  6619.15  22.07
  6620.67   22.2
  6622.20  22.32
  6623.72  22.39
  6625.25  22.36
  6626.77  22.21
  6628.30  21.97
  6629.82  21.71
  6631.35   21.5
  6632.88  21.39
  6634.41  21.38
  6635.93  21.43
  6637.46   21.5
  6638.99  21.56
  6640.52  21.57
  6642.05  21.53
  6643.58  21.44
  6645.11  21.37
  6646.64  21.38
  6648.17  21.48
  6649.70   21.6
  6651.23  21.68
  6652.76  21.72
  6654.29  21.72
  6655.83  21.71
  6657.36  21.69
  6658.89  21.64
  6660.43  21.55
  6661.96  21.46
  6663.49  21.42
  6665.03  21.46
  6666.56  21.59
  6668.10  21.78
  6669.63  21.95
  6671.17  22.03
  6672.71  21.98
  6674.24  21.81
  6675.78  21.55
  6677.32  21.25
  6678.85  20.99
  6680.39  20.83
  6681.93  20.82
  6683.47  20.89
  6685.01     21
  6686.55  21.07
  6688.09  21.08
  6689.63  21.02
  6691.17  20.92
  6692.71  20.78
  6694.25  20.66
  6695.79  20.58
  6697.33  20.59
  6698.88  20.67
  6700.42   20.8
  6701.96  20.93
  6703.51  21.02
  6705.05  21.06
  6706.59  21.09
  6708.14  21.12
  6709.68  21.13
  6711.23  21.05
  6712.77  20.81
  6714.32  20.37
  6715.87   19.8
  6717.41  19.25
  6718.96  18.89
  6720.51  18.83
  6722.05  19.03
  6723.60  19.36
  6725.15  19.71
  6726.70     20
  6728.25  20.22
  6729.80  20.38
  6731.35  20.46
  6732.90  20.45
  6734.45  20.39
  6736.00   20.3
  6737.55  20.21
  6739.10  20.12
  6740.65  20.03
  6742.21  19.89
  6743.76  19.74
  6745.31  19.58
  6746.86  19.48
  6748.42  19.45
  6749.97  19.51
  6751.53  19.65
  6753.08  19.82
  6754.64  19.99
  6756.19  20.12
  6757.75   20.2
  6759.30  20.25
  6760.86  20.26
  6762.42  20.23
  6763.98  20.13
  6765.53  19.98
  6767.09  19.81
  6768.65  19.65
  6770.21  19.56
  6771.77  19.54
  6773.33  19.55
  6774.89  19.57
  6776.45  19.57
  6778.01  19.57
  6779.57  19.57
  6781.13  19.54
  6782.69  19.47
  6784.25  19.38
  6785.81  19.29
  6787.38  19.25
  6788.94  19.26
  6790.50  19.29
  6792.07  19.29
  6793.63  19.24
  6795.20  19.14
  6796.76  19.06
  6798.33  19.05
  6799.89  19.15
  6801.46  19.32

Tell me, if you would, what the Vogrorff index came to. 0.931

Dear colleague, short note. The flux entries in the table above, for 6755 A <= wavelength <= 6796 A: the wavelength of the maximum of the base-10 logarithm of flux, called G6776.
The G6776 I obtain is 6760.86 A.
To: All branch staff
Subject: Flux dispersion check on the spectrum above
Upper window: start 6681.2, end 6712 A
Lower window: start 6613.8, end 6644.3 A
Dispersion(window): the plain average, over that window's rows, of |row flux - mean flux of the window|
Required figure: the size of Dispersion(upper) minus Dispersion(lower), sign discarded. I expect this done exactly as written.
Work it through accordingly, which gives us 0.16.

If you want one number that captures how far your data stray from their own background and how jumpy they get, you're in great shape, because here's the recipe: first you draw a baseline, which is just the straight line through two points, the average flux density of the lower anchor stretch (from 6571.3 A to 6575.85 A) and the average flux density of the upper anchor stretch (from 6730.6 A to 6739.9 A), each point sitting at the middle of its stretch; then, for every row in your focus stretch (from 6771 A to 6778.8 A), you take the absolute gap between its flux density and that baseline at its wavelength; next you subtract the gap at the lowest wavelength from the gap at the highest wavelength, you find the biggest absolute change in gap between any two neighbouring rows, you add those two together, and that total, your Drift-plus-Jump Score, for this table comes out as -0.05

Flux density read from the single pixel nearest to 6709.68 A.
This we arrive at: 21.13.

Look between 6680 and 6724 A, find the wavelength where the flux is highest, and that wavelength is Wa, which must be 6709.68 A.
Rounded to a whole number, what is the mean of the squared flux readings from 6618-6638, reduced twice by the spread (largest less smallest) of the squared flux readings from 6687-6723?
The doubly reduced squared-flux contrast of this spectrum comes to 295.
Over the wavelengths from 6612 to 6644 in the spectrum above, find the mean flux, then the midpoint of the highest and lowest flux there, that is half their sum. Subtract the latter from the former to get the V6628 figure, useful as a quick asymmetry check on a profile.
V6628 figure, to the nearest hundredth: -0.08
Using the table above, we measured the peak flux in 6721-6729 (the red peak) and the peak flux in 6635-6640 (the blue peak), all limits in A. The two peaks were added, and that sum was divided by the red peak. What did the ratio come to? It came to 2.07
